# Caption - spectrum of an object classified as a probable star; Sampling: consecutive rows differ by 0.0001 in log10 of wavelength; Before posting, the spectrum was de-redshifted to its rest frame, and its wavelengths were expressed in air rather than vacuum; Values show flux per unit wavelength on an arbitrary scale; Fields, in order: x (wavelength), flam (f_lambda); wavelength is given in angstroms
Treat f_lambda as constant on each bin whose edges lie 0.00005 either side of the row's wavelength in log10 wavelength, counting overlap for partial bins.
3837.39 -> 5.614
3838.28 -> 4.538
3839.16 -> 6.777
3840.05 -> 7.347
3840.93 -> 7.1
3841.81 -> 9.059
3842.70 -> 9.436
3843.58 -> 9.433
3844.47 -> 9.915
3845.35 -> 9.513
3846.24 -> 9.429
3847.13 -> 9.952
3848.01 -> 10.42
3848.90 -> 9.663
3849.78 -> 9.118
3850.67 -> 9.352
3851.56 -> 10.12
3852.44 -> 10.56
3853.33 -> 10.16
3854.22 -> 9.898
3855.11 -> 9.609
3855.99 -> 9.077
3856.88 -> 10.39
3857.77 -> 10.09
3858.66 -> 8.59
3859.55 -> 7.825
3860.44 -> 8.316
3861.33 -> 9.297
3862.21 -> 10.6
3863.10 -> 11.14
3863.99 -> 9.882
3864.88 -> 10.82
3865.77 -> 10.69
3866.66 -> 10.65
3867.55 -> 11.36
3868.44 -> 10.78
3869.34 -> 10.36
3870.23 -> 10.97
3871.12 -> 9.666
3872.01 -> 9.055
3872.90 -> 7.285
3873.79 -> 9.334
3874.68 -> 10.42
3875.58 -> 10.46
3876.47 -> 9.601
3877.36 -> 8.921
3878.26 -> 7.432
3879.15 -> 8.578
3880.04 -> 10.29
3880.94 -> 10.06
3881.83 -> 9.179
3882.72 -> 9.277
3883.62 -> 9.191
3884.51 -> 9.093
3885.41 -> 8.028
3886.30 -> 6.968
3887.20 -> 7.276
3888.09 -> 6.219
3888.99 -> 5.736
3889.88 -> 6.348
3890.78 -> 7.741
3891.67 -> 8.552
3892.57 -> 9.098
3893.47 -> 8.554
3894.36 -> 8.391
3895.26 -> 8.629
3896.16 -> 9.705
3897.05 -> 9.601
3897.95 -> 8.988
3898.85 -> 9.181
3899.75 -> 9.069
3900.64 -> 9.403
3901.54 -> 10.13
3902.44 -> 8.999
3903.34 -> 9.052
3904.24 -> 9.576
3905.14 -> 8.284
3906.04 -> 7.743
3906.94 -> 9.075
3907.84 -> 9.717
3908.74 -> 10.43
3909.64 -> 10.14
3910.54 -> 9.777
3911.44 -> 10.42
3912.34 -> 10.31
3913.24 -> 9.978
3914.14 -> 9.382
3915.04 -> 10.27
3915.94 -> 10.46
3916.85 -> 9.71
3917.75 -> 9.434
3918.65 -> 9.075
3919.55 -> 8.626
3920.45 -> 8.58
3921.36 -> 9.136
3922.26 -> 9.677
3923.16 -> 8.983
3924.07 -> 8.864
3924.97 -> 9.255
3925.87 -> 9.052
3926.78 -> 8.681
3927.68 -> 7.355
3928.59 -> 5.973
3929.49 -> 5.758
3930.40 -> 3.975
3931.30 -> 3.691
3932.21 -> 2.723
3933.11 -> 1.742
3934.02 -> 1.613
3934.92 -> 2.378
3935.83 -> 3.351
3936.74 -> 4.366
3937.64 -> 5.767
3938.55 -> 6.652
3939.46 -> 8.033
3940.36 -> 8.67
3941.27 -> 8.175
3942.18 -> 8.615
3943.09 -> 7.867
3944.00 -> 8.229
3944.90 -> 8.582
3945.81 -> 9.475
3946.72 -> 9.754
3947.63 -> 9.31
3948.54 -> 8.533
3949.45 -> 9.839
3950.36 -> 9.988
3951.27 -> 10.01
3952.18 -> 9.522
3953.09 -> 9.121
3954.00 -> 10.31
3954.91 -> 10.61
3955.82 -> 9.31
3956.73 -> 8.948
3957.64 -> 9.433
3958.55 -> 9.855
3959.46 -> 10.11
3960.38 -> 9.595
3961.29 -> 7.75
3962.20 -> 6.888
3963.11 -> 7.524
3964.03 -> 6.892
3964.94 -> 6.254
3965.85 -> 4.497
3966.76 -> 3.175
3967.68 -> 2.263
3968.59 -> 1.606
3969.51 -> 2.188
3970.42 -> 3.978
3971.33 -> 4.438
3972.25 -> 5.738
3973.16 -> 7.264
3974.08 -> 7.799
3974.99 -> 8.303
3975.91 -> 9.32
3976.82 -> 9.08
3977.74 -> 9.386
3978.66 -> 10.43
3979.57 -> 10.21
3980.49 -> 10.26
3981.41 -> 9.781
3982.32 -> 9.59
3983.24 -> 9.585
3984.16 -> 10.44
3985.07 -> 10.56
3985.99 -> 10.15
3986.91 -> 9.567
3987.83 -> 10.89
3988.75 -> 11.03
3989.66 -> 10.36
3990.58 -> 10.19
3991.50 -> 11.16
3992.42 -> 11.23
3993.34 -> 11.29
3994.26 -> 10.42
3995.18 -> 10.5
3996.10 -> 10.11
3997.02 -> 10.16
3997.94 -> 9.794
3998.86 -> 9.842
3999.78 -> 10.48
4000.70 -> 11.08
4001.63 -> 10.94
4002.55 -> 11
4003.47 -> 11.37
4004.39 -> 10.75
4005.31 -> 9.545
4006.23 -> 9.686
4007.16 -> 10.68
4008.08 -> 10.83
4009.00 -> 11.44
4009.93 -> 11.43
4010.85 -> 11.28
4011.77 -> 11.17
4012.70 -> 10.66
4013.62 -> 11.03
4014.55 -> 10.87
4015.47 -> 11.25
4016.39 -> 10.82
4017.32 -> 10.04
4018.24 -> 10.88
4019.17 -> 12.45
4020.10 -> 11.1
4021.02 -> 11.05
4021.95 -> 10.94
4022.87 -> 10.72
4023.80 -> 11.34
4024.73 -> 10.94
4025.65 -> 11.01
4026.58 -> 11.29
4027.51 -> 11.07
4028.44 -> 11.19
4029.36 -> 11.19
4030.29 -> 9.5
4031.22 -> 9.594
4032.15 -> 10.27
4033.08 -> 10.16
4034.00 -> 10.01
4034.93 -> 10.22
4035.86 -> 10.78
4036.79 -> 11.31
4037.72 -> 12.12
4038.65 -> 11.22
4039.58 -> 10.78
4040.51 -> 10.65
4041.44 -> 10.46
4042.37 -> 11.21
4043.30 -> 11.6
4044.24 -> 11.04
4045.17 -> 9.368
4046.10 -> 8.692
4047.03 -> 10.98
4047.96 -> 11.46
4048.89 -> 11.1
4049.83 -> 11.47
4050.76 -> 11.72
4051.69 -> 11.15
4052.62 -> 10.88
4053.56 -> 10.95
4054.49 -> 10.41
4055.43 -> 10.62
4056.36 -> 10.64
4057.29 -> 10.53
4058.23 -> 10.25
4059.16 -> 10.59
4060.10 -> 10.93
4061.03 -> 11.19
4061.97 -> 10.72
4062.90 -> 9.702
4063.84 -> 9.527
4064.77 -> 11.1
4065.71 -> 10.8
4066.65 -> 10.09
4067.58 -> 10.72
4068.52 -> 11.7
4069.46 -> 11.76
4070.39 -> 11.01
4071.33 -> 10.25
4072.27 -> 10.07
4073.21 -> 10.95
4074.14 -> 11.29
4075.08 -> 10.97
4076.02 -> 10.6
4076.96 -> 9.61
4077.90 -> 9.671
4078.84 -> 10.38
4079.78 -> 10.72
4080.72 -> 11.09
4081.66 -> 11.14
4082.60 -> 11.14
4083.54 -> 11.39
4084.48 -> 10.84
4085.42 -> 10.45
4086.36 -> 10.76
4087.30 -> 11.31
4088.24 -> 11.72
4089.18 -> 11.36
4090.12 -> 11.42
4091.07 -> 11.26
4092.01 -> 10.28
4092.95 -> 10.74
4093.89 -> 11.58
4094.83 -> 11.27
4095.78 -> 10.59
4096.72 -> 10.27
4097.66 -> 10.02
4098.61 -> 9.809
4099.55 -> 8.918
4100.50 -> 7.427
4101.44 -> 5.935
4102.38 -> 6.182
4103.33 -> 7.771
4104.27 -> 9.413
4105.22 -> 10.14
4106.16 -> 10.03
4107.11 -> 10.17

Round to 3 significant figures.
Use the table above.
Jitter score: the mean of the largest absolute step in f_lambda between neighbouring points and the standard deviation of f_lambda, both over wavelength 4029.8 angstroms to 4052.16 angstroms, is 1.56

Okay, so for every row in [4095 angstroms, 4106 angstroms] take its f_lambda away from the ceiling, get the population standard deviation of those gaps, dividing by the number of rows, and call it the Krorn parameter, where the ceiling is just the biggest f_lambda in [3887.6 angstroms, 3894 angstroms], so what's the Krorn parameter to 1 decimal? 1.6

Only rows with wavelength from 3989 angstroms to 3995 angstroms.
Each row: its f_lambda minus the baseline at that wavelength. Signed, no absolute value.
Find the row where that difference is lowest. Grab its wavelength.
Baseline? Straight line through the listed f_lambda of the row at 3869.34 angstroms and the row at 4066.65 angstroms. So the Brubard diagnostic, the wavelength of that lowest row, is 3990.58 angstroms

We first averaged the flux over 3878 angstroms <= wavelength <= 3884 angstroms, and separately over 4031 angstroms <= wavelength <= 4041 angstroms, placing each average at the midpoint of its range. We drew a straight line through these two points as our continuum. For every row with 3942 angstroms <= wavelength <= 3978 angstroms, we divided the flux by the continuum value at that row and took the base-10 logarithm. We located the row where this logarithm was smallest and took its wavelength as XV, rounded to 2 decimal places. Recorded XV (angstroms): 3968.59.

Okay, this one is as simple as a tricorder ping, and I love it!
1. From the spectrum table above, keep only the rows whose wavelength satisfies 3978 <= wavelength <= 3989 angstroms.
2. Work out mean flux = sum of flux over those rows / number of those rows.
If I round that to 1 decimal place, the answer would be 10.2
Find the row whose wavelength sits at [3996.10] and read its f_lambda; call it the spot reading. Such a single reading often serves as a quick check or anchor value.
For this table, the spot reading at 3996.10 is 10.11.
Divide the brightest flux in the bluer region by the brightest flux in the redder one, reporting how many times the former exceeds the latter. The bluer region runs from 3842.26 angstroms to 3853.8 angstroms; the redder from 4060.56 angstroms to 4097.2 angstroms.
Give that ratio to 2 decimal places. 0.90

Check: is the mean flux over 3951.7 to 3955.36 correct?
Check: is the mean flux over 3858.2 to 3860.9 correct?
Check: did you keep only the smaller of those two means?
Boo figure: 8.2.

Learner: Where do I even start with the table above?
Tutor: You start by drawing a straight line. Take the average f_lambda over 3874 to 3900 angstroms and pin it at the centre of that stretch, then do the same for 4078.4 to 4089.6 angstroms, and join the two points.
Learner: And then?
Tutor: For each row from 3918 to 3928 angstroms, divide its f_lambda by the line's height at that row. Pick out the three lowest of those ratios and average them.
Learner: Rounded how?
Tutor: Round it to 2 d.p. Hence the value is 0.90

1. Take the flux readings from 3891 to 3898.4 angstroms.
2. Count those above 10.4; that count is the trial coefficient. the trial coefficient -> 0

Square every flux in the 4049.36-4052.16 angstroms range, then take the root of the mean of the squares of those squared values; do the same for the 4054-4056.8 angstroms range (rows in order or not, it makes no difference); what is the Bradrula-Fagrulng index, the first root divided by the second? 1.2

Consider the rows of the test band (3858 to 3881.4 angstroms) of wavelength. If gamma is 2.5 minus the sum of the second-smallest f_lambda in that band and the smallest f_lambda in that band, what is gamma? -12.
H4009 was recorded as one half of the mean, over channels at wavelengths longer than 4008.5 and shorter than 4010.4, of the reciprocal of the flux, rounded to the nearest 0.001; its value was 0.044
